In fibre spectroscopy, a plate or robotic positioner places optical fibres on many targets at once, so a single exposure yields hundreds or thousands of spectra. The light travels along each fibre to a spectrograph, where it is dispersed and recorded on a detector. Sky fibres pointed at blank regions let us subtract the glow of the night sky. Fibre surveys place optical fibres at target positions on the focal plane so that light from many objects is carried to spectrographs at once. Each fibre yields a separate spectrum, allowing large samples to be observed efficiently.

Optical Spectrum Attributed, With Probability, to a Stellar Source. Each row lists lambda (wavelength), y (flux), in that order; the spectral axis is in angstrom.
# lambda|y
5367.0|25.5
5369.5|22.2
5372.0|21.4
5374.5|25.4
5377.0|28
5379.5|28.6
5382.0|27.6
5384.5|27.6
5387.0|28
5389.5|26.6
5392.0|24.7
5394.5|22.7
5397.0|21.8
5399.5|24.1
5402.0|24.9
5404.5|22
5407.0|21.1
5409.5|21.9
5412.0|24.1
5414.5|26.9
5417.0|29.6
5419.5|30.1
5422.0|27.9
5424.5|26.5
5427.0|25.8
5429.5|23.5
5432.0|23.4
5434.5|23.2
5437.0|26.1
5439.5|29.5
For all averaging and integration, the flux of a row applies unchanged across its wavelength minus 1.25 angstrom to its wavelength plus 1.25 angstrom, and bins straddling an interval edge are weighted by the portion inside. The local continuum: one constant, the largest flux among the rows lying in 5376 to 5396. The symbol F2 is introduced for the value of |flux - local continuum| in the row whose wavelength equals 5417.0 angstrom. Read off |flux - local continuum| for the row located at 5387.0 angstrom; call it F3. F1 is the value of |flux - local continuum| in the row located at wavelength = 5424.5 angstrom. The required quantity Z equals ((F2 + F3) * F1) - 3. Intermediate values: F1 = 2.1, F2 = 1.0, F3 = 1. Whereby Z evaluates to 0.4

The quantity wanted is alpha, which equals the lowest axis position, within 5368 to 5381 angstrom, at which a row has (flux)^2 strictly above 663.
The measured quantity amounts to 5377.0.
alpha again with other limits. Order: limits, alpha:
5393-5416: 5414.5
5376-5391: 5377.0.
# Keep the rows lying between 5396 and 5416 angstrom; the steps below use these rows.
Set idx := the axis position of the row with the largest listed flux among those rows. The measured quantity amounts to 5414.5 angstrom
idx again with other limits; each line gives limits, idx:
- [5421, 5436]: 5422.0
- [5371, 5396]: 5379.5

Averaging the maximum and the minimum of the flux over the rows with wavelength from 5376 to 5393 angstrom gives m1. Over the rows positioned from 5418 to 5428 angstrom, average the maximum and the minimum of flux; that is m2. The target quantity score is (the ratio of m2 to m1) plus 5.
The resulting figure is 6.05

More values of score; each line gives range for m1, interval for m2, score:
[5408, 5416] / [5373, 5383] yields 6.11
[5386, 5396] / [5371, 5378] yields 5.97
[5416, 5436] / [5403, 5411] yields 5.81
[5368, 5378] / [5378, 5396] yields 6.04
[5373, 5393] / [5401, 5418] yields 5.95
